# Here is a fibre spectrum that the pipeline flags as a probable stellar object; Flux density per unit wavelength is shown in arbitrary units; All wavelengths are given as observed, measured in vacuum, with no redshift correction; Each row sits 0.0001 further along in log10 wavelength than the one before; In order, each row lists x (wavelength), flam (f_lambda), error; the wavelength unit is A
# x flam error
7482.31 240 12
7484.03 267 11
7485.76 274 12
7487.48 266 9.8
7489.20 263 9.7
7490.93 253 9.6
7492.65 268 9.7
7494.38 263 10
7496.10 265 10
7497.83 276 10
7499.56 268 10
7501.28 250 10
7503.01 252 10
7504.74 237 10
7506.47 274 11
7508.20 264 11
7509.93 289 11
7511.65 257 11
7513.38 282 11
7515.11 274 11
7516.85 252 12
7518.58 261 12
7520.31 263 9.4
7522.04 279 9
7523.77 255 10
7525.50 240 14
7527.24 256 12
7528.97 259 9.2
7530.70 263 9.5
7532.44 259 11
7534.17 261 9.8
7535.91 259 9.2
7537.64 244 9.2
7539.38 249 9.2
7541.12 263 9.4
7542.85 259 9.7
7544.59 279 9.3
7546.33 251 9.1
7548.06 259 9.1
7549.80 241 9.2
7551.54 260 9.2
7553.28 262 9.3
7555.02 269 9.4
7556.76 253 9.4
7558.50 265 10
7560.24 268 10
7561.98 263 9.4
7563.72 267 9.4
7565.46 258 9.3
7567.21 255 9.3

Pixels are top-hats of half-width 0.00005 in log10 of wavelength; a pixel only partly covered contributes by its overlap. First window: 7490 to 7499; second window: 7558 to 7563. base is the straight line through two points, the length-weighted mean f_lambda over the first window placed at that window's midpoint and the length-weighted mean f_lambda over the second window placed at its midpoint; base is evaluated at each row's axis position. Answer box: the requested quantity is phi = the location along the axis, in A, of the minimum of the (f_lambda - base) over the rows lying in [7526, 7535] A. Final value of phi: 7527.24 A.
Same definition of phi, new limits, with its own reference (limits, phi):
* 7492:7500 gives 7494.38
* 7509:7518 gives 7516.85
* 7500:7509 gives 7504.74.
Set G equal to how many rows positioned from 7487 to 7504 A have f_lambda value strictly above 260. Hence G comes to 7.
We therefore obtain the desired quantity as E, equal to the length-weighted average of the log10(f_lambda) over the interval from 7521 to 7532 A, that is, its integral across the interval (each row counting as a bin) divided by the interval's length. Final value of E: 2.41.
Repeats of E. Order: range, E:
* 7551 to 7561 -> 2.42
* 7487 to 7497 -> 2.42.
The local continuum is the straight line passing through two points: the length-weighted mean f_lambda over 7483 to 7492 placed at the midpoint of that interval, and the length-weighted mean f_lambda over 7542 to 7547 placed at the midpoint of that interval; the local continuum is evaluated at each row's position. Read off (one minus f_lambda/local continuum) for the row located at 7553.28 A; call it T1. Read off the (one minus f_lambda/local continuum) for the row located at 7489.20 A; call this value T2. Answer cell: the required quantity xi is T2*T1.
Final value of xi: 0.0000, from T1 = 0.00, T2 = 0.005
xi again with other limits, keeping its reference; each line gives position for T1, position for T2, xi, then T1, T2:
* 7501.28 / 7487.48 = -0.0003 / 0.05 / -0.006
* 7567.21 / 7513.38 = -0.0020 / 0.03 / -0.069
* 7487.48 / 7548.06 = -0.0001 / -0.01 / 0.016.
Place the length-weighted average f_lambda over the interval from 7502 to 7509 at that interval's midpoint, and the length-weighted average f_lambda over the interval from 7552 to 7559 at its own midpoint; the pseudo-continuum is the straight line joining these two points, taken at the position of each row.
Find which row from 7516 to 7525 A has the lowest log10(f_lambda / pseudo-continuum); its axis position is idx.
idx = 7516.85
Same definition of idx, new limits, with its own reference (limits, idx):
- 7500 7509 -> 7504.74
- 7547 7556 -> 7549.80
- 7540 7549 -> 7546.33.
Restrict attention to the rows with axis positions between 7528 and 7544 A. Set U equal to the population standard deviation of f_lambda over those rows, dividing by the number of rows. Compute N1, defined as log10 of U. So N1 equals 0.79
